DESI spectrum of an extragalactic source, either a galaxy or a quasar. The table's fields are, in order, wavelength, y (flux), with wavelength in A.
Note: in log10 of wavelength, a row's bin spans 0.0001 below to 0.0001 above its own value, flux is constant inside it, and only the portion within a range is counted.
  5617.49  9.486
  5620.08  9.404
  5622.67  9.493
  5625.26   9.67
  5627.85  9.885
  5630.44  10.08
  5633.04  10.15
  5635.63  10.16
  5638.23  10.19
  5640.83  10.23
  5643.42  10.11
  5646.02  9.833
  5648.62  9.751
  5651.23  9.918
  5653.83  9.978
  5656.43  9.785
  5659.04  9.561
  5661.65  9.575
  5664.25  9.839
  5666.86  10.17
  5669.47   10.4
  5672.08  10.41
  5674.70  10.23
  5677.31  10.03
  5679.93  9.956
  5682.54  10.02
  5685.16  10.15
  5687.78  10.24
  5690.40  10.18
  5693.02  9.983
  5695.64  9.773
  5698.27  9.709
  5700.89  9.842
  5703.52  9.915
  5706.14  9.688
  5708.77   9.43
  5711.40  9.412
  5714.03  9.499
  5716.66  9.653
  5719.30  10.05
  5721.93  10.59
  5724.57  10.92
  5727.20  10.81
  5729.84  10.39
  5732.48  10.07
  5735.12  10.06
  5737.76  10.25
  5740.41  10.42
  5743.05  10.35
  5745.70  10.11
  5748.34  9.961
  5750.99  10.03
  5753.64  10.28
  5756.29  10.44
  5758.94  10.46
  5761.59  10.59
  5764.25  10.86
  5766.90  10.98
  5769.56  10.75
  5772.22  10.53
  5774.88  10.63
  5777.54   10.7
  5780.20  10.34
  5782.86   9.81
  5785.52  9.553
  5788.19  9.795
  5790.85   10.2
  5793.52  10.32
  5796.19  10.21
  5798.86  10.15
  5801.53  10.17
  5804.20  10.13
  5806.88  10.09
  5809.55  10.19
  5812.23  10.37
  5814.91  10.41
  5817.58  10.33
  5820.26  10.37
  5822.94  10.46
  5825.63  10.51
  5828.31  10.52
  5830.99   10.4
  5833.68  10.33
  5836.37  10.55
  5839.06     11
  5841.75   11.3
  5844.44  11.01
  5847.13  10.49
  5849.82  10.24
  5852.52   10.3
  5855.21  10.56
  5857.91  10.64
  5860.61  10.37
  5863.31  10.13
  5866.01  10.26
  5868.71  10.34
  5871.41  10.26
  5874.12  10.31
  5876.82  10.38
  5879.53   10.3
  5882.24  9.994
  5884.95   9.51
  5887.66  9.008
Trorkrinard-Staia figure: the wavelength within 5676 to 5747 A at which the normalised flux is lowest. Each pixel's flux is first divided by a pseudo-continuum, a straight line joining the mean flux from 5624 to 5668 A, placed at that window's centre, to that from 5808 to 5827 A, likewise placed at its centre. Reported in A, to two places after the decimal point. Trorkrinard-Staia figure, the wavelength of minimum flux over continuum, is 5711.40 A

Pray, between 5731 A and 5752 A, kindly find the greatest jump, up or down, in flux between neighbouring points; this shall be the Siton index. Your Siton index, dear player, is 0.240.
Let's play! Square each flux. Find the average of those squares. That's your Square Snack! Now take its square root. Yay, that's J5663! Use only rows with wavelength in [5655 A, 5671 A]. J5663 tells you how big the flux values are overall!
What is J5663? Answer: 9.9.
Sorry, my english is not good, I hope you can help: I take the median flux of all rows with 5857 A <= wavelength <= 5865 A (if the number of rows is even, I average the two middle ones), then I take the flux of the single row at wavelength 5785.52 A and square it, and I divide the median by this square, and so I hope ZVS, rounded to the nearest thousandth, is 0.114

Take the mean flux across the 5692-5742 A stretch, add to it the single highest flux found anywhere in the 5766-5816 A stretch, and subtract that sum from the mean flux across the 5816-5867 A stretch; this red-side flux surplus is -10.5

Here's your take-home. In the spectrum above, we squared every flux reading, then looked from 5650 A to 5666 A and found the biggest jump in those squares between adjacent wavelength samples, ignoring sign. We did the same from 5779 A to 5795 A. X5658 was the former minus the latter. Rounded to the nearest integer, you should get -6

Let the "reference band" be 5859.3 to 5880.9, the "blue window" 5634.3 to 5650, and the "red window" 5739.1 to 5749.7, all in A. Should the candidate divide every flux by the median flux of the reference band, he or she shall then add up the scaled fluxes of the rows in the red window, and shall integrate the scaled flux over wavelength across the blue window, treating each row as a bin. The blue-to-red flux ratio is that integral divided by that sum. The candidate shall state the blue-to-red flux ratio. 4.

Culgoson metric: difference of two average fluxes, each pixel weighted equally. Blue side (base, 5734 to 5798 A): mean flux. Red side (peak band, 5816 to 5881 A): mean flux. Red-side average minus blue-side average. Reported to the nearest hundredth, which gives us 0.16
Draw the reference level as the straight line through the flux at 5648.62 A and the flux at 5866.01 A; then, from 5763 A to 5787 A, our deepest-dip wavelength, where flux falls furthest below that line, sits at 5785.52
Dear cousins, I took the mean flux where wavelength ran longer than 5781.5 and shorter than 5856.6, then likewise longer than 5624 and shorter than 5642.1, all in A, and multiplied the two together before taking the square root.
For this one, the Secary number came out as 10.20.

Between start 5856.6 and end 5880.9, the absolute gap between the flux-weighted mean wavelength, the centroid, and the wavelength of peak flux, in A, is 10.8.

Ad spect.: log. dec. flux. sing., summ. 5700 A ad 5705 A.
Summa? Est 1.99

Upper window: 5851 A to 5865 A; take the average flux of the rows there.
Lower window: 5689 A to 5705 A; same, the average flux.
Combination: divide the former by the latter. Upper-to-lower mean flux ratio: 1.05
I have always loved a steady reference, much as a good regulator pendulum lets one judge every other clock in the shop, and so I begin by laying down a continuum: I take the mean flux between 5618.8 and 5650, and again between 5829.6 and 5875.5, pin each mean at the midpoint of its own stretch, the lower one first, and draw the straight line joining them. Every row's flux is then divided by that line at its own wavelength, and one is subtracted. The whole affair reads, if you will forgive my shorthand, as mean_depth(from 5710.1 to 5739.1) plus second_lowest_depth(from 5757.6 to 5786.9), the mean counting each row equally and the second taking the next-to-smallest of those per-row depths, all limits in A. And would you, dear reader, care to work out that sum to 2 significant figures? -0.049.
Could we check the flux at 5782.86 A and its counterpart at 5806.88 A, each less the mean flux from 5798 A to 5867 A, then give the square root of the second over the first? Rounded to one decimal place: 0.7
